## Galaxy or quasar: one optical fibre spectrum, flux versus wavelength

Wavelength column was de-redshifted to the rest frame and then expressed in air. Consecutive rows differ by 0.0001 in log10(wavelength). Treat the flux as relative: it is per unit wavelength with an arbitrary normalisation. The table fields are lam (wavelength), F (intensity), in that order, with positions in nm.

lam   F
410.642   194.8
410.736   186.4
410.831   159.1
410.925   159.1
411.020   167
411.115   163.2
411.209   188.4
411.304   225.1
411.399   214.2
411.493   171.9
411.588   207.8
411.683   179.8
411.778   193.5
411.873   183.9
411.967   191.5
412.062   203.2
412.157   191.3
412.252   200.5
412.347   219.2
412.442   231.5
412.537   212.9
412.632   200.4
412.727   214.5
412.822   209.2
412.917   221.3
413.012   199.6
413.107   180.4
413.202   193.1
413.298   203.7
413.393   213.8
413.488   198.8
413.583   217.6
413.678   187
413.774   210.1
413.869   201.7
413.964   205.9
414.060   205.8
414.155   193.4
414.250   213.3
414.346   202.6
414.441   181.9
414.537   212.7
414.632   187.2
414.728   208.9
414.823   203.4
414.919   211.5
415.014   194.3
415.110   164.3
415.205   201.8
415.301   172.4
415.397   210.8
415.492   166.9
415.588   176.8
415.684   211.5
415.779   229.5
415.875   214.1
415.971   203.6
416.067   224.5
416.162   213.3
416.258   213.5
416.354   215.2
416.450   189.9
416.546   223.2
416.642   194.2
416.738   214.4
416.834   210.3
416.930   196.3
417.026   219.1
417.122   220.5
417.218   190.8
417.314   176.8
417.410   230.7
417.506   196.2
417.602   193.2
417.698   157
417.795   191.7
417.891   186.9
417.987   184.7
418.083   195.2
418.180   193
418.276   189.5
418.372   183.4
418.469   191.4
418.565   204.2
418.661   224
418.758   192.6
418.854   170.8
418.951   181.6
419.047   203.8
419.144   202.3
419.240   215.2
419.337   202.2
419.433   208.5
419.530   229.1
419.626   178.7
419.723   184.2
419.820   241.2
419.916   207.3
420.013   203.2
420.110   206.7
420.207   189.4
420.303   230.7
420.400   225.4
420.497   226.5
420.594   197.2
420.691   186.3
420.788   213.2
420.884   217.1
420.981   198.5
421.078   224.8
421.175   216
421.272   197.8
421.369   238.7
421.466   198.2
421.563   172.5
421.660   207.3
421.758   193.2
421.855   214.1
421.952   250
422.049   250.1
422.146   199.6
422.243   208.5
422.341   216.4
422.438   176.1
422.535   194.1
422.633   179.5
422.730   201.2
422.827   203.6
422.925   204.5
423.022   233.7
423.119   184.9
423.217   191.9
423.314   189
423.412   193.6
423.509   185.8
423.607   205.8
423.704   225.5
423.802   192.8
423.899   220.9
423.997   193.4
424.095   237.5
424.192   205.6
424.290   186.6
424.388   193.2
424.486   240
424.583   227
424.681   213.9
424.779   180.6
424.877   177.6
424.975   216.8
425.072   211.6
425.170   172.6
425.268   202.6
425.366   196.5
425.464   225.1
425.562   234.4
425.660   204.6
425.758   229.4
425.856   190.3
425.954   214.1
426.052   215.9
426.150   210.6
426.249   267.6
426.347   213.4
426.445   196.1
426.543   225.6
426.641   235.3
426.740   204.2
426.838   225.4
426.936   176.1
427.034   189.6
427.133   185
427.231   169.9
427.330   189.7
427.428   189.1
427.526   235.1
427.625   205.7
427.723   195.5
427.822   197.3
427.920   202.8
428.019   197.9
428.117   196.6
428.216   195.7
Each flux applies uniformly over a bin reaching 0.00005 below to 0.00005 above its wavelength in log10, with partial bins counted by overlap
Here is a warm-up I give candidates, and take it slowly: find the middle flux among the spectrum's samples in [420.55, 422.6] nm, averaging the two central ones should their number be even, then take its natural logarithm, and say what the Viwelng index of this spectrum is 5.33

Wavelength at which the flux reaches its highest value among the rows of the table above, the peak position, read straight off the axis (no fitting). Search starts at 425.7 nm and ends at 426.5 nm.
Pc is 426.249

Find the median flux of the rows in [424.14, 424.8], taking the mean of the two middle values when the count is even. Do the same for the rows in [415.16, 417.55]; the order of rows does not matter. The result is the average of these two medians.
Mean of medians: 208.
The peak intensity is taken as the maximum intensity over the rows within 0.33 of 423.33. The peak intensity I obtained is 233.7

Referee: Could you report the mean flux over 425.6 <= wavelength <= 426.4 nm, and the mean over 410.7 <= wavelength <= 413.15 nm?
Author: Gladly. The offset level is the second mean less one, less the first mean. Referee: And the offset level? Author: -24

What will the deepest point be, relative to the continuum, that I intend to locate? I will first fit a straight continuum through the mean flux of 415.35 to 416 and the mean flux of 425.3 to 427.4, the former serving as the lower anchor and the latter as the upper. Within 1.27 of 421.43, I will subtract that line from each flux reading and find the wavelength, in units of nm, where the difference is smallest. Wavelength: 421.563 nm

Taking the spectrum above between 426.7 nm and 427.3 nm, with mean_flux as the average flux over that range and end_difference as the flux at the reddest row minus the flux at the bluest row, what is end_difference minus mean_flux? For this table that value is -226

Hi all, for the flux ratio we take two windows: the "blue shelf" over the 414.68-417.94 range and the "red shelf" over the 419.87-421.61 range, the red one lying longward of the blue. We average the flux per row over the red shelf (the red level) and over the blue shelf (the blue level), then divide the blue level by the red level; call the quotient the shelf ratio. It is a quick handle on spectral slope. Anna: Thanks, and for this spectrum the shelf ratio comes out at 0.96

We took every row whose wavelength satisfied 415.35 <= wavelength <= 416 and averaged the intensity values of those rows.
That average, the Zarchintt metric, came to 202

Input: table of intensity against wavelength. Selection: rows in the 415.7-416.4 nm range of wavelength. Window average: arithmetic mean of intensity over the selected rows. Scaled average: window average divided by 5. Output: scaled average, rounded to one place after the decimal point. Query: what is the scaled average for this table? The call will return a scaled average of 43.2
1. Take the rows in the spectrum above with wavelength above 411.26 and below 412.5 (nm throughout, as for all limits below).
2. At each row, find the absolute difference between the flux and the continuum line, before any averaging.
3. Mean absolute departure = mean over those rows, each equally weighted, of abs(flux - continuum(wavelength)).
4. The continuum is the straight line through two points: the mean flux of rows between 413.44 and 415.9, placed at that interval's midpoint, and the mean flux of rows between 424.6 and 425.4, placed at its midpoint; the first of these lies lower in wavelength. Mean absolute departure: 14.6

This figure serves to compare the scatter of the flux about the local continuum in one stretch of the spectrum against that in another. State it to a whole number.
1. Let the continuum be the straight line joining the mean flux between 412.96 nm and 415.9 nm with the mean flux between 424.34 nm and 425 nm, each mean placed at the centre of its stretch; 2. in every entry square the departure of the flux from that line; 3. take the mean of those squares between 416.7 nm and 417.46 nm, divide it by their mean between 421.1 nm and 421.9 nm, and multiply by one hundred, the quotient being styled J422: 96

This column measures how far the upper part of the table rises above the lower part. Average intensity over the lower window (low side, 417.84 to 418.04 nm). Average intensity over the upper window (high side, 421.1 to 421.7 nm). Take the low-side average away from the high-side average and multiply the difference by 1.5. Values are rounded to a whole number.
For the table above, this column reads 29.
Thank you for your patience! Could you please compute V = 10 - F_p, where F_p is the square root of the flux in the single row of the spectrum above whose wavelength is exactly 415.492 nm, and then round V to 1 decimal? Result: -2.9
